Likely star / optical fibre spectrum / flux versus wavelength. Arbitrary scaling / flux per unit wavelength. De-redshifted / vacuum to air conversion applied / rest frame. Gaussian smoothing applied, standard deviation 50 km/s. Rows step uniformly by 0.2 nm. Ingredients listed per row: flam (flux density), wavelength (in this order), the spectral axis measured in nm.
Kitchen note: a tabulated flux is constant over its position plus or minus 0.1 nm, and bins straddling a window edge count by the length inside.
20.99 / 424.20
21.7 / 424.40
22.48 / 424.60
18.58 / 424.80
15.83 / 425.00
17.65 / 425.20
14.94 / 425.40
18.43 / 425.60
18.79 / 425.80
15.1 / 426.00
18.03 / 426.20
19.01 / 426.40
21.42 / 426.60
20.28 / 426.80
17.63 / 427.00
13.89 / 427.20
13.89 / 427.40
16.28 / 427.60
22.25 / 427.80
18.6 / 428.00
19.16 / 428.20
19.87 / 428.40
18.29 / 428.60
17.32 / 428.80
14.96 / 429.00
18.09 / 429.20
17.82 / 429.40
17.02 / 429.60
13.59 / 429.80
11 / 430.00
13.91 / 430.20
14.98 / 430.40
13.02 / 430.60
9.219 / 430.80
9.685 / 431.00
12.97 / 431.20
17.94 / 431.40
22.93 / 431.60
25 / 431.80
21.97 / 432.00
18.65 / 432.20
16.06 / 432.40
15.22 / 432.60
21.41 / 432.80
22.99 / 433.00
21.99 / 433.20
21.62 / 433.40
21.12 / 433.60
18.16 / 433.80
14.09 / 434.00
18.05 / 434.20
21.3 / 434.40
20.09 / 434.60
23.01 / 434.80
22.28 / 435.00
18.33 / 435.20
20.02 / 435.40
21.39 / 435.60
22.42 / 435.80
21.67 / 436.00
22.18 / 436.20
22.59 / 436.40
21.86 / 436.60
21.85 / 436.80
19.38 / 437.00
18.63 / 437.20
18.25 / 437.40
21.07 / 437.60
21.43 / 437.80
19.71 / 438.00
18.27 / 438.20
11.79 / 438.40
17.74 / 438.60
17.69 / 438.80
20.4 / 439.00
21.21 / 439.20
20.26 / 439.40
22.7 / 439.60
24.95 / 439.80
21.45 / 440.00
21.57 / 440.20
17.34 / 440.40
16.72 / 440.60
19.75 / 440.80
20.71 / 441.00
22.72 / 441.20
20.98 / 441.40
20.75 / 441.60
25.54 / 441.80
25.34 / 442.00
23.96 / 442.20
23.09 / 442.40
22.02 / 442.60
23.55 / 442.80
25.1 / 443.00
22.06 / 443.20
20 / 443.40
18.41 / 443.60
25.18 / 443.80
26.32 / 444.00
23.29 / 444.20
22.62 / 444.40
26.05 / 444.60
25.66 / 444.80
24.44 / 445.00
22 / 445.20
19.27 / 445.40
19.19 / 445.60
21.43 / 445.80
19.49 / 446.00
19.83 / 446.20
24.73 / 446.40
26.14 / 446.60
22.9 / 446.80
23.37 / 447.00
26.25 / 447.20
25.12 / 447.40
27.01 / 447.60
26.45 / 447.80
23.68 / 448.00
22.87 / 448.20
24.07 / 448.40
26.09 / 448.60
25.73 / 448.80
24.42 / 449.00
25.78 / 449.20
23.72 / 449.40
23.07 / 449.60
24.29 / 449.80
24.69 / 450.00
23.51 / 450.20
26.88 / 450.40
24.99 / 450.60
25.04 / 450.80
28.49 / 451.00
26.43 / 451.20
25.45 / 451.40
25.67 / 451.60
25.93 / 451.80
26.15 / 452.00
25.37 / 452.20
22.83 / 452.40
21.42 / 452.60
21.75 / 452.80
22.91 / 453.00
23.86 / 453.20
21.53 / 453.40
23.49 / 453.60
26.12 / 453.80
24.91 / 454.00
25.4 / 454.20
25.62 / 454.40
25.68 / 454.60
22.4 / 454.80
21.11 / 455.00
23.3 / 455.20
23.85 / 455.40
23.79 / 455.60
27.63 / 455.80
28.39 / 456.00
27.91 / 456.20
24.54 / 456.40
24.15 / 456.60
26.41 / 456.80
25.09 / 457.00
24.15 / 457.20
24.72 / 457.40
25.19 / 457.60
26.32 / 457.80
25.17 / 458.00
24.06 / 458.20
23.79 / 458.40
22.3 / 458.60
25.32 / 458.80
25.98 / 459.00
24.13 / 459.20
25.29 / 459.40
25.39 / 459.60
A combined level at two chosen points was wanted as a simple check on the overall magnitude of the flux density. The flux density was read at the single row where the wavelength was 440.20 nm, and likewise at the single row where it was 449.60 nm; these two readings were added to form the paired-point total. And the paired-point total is 44.6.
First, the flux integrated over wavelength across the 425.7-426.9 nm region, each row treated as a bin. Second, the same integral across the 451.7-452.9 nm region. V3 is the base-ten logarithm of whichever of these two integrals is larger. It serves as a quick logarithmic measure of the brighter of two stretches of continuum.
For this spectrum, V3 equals 1.46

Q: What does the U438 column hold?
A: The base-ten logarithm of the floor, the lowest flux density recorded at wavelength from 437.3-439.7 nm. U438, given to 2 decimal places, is 1.07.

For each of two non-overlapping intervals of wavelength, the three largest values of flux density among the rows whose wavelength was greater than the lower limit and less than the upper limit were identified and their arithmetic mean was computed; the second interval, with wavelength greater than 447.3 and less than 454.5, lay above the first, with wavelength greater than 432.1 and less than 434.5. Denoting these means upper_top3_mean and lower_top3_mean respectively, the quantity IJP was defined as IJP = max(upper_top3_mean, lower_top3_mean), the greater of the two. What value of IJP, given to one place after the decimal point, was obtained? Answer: 27.5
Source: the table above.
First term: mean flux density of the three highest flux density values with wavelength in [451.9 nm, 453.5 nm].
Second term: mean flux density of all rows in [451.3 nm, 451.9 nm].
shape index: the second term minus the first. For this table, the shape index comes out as 1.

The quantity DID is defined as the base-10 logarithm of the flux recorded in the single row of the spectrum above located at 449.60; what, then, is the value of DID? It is 1.36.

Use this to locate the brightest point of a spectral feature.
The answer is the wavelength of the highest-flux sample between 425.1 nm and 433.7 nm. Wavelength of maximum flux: 431.80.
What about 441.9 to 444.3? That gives 444.00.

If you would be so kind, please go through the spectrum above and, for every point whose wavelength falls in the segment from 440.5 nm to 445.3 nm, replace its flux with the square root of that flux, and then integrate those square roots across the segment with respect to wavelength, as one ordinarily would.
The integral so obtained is 23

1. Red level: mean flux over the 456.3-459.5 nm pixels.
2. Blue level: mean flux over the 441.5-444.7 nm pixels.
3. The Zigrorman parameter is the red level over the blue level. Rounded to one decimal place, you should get 1.1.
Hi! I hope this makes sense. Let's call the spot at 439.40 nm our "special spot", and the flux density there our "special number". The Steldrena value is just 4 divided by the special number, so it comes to 0.20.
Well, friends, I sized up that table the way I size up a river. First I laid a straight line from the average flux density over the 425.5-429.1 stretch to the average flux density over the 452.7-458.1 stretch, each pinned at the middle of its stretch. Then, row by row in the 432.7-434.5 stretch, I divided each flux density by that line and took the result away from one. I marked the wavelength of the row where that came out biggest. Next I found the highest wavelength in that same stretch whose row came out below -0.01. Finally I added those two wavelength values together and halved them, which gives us 434.20 nm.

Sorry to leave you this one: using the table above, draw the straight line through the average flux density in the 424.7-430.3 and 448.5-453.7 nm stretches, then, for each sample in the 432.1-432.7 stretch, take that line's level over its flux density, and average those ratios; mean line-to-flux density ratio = 1.13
